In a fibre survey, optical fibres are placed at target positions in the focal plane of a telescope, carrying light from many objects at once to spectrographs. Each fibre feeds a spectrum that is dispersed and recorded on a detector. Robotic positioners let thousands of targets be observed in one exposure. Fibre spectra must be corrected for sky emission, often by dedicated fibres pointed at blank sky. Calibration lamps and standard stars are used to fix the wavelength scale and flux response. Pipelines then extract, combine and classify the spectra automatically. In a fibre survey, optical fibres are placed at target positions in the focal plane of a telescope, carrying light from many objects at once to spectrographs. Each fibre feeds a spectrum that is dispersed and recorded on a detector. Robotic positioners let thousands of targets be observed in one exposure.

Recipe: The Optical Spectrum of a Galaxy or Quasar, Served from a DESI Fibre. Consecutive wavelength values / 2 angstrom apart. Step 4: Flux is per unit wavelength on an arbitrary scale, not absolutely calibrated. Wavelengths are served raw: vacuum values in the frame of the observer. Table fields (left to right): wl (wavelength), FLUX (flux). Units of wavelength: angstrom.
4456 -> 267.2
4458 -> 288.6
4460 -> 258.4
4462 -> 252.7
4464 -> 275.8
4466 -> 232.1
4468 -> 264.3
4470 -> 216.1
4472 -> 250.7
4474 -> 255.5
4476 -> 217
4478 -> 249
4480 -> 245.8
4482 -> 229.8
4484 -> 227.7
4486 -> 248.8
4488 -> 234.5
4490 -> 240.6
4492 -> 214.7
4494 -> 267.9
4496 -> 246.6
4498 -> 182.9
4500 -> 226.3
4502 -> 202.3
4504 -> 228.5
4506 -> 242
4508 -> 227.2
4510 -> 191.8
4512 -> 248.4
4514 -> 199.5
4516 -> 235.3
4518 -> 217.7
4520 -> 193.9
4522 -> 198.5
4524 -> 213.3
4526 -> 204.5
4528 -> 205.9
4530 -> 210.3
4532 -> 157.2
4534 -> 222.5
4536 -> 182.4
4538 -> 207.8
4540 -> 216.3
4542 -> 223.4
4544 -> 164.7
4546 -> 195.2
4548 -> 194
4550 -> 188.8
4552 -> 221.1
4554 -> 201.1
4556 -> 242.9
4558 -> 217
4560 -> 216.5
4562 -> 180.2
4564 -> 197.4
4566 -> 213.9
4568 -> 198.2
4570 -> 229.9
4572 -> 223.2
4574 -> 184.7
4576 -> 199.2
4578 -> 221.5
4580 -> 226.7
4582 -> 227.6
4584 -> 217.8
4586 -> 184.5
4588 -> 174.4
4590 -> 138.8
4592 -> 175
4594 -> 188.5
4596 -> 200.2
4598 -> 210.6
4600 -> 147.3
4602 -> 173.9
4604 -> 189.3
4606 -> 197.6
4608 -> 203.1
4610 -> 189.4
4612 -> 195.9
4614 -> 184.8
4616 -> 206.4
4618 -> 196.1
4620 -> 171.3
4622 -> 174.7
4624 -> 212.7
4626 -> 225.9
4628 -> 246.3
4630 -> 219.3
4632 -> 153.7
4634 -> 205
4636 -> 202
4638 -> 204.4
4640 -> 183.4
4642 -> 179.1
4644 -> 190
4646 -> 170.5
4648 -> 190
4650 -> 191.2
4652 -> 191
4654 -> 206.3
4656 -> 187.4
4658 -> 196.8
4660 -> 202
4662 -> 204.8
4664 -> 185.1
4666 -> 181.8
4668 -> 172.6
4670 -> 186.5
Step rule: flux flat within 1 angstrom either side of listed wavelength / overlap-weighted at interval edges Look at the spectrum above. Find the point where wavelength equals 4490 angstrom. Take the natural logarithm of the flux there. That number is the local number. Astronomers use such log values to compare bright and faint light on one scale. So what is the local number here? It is 5.48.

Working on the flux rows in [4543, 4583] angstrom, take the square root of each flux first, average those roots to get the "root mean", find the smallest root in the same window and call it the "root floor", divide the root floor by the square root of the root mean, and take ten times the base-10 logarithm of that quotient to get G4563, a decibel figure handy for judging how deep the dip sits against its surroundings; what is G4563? 5.29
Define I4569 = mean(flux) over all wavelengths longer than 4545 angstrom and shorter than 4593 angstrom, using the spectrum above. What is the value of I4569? 203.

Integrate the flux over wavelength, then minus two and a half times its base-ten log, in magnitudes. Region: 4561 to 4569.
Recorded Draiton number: -8.0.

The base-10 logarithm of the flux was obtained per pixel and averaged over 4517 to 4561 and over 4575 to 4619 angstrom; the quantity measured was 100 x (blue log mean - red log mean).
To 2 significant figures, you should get 2.6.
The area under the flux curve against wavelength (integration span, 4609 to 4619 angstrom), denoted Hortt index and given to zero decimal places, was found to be 1945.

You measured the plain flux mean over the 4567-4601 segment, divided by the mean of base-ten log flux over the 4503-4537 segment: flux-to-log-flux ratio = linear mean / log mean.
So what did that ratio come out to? 84.9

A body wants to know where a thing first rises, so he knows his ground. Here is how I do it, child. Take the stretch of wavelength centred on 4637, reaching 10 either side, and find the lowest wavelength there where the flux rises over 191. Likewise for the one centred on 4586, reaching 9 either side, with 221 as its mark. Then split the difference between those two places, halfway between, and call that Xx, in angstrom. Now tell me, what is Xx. 4603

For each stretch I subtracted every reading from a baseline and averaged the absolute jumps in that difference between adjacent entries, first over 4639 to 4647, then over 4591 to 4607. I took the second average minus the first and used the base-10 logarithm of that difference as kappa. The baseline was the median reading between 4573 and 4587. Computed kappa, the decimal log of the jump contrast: 0.99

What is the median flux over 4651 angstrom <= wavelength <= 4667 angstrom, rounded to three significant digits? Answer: 194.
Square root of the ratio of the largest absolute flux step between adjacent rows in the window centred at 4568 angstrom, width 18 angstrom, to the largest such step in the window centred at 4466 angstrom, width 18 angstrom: 0.89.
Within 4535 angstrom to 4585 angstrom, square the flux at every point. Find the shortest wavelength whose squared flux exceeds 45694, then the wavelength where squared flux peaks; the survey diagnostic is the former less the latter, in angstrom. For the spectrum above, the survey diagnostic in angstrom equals -16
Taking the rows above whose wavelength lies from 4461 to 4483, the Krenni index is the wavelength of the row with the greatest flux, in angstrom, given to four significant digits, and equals 4464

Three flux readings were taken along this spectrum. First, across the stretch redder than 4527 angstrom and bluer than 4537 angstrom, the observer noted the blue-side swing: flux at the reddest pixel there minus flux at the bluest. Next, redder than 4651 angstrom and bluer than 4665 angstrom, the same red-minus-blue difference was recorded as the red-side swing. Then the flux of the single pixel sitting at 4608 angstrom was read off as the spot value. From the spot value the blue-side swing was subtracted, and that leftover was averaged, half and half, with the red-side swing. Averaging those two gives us 110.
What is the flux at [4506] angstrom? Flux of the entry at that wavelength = 242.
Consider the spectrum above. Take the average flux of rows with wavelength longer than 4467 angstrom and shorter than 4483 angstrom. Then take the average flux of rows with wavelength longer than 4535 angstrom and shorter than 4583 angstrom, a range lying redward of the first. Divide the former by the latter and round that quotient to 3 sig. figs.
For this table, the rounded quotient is 1.16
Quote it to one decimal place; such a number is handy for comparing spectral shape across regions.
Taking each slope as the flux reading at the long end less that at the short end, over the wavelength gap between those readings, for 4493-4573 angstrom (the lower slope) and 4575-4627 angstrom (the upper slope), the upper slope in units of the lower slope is -0.9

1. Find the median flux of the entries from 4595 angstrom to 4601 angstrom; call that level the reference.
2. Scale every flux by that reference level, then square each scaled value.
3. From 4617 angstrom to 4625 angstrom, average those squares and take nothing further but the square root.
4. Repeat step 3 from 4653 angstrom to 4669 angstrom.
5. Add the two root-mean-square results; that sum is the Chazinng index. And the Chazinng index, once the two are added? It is 1.91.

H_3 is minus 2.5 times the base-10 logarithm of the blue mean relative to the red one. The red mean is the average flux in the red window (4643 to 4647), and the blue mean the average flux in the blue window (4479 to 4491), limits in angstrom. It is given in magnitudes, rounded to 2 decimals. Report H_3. -0.30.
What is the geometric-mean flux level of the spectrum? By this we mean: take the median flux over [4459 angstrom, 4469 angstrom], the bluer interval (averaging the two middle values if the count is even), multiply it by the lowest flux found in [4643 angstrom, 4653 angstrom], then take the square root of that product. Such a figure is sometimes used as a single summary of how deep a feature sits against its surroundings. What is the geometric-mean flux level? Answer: 210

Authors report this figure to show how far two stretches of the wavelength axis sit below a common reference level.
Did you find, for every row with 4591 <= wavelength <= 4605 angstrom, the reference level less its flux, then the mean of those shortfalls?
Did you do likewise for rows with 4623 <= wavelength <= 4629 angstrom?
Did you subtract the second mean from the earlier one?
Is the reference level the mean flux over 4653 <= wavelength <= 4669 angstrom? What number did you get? 45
